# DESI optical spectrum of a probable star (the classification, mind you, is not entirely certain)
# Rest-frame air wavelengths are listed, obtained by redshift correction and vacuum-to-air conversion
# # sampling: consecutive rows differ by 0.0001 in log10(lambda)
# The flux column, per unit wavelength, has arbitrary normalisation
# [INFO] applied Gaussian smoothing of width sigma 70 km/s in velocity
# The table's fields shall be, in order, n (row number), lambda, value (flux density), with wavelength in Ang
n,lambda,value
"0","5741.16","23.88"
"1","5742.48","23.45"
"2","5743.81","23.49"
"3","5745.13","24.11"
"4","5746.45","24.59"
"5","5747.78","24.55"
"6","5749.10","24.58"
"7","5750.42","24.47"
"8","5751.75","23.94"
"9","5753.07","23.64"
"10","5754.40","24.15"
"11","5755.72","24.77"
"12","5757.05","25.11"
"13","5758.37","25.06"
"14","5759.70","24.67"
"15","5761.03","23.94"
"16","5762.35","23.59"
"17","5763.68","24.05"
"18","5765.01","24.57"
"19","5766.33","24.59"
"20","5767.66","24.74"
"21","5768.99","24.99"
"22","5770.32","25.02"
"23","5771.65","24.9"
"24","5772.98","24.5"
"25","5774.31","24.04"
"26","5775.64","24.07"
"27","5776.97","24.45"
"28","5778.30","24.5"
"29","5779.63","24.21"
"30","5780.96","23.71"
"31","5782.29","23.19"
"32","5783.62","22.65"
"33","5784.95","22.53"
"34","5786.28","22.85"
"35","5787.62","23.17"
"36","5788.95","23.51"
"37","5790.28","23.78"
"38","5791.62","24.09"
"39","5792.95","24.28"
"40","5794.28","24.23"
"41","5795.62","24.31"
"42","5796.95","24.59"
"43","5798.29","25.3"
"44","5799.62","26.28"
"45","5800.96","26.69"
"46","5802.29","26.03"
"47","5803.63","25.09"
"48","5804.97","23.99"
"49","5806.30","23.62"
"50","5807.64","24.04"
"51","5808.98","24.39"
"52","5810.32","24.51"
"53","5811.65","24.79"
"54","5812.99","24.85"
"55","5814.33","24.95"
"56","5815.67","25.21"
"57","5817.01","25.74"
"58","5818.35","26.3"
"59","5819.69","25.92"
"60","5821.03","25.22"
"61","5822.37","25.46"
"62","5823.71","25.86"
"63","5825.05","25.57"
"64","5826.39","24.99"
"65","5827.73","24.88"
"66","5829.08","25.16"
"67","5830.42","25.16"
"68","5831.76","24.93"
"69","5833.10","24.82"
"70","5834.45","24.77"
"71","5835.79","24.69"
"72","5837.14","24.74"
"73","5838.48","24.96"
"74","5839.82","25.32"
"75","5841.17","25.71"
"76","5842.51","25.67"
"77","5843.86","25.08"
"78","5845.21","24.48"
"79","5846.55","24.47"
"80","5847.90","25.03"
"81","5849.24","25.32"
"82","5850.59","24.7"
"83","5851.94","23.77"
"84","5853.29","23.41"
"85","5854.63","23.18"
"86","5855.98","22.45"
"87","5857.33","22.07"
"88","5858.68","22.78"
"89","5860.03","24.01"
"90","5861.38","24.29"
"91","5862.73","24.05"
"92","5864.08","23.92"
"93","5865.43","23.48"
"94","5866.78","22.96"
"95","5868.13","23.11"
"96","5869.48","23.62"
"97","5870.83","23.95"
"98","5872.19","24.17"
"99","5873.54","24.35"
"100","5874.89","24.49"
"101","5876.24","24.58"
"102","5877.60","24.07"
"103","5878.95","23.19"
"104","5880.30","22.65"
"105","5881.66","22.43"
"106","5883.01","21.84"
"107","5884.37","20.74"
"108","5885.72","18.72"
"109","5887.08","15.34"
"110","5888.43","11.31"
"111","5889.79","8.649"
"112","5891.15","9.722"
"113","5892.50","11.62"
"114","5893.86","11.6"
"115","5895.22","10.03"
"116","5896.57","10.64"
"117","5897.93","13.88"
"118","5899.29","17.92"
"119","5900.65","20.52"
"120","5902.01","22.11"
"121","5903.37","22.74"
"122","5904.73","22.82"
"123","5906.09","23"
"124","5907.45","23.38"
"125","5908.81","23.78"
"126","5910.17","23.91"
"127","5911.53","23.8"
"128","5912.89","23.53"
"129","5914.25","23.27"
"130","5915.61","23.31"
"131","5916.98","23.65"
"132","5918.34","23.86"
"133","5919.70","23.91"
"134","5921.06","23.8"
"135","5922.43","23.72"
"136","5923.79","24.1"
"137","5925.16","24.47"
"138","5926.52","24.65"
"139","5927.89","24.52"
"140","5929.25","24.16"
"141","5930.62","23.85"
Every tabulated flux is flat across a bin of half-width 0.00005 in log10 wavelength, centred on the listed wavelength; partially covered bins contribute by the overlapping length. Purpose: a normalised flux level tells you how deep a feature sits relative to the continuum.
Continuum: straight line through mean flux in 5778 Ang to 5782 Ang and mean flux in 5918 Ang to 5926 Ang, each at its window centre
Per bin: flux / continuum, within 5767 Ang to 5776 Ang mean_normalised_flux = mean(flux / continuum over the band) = 1.02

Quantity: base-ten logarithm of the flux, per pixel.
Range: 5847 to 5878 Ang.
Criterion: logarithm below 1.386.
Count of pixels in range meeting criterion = 17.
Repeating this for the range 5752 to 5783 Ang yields 10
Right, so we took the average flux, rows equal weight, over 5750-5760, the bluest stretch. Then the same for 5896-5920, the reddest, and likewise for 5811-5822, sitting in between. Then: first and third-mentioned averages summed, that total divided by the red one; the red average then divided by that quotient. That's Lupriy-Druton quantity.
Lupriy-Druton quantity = 9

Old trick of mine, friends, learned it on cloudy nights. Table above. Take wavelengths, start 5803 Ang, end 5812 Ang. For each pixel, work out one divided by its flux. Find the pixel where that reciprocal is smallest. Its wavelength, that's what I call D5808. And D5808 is 5803.63 Ang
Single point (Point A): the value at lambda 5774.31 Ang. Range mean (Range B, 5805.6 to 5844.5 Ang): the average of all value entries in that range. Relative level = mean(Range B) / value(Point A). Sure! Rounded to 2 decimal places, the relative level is 1.04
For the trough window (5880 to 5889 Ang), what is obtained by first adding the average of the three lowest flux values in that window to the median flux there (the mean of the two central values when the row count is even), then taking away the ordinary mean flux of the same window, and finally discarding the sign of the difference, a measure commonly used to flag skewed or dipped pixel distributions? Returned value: 16.9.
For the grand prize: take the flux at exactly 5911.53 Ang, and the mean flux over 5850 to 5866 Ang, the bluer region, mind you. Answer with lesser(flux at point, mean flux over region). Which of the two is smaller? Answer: 23.5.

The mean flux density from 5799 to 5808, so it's 25.1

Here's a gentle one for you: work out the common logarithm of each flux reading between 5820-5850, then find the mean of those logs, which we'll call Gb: 1.400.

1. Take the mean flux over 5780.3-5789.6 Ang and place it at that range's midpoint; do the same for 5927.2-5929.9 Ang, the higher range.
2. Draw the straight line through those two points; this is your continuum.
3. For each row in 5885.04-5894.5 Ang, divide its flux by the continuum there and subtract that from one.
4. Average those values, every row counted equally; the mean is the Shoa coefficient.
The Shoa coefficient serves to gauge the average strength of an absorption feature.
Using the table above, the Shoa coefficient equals 0.48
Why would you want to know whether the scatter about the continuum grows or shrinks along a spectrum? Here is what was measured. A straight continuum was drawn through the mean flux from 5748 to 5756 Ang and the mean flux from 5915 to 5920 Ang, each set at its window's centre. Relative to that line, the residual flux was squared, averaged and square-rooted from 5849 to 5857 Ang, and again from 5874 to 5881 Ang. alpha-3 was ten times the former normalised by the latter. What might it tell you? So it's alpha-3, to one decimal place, 12.7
